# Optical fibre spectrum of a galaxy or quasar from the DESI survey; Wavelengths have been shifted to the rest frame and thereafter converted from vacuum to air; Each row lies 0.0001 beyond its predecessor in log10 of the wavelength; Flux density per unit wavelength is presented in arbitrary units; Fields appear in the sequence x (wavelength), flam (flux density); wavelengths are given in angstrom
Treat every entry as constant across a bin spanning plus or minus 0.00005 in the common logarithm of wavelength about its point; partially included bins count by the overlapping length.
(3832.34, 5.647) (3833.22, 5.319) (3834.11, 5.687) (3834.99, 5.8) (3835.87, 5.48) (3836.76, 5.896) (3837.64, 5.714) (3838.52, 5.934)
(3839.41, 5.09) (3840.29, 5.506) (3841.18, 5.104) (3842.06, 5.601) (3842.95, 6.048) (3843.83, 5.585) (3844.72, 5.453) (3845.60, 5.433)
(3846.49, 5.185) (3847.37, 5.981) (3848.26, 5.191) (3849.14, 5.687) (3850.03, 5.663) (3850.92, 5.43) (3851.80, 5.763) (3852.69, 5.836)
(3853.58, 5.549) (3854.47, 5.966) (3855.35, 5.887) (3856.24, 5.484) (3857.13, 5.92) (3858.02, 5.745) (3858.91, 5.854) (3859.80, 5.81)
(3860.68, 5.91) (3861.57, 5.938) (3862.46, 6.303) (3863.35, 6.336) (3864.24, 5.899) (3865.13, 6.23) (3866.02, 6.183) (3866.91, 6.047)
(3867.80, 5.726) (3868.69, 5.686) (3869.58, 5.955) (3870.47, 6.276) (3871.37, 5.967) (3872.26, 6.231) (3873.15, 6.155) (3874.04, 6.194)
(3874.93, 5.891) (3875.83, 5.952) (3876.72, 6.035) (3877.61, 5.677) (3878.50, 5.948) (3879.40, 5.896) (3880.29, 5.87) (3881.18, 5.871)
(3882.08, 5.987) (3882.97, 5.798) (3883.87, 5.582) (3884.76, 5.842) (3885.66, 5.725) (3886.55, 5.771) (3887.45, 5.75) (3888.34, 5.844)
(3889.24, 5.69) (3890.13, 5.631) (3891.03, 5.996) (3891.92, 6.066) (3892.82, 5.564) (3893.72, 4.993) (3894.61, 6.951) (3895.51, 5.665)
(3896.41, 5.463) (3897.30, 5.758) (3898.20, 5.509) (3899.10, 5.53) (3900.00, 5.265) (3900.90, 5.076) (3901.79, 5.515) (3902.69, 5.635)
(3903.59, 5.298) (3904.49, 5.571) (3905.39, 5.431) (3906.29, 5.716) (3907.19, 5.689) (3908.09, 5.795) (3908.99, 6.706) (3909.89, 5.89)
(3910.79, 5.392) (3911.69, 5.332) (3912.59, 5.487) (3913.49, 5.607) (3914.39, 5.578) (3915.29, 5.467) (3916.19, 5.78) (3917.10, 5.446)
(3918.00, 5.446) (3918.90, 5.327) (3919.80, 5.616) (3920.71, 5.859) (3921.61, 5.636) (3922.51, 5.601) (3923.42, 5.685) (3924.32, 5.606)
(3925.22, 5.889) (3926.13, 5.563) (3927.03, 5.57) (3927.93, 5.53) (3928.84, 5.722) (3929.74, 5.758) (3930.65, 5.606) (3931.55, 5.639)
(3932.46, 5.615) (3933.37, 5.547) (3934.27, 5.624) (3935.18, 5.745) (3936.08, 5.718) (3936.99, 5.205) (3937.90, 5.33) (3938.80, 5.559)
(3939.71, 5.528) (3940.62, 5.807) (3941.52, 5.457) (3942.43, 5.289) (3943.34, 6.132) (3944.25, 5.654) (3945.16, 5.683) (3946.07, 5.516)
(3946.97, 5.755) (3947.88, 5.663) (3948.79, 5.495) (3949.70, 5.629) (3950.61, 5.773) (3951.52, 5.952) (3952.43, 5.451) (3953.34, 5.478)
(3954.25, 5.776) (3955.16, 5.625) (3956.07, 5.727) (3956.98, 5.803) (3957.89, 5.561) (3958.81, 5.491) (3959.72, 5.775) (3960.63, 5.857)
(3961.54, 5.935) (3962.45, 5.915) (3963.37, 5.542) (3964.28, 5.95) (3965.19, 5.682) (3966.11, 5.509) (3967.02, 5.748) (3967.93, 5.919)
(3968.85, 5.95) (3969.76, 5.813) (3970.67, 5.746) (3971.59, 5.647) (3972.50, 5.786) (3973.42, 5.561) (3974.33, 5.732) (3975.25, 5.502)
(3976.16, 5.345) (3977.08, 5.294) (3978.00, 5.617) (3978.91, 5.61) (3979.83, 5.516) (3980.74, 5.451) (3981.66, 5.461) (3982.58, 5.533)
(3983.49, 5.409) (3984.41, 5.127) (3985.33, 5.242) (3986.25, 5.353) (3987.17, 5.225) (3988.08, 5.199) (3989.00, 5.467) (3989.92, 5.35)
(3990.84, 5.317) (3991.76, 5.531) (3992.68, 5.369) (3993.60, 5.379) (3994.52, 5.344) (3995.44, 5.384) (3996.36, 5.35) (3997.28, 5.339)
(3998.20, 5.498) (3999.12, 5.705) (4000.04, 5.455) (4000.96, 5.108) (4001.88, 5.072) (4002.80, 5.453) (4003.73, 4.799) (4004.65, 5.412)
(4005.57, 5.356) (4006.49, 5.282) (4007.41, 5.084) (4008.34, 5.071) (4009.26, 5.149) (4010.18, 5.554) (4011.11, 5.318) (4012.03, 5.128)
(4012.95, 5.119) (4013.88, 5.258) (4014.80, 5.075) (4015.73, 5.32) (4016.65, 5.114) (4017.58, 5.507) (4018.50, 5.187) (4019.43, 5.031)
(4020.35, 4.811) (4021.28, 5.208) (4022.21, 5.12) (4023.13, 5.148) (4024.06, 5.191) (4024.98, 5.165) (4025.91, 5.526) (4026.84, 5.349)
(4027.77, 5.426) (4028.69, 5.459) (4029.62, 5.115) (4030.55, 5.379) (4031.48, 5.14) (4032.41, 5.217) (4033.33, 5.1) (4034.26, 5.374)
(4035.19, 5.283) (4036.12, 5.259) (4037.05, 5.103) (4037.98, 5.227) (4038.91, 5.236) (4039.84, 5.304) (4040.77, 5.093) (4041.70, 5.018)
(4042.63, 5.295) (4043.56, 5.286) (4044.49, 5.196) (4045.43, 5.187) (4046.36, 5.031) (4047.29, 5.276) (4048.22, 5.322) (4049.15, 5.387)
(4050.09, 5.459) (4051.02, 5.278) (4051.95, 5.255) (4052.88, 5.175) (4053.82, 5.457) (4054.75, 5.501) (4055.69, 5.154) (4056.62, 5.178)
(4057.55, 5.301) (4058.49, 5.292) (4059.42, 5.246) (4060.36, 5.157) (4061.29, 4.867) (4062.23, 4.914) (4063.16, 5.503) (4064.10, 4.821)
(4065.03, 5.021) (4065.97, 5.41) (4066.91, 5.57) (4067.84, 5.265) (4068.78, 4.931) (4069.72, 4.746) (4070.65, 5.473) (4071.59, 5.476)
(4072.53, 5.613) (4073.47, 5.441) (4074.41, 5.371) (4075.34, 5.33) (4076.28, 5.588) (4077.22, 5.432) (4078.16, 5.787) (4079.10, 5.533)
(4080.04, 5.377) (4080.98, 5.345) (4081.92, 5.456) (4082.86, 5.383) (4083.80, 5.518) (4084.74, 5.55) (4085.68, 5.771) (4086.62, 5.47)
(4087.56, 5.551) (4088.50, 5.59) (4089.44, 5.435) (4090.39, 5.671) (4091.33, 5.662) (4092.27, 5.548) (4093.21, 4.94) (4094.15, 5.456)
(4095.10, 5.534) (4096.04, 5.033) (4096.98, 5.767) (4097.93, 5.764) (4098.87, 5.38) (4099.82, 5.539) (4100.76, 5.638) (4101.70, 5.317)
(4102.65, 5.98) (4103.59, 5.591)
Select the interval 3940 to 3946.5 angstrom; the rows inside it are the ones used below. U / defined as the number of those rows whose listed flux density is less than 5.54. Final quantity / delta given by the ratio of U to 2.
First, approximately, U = 3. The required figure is 1.5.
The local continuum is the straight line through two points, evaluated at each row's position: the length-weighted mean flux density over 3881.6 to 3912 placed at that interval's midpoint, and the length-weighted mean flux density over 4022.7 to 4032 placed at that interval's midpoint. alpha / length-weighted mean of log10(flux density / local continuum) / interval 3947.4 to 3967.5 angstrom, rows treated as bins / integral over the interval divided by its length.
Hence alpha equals 0.015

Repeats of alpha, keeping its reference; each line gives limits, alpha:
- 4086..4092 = 0.038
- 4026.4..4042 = -0.002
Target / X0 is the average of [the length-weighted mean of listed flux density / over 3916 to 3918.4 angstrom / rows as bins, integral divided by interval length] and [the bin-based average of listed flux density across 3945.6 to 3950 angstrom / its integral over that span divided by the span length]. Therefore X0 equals 5.6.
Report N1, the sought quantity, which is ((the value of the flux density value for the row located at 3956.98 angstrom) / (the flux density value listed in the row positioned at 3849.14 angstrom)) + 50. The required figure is 51.0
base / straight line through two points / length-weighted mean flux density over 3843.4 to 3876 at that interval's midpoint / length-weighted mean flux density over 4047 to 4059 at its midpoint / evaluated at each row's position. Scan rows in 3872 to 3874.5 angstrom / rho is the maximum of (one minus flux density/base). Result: -0.06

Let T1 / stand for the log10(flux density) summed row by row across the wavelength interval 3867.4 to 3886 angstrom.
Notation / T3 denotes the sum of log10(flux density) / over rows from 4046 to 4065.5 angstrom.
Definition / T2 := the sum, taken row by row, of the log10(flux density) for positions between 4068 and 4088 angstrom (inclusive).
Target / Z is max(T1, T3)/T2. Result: 1.05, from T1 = 16.2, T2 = 15.4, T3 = 15.1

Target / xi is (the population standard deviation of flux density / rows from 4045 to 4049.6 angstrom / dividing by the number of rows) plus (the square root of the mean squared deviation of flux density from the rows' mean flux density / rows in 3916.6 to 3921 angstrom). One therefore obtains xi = 0.31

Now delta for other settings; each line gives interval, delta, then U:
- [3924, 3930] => 0.5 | 1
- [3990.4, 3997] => 3.5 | 7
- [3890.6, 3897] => 1.0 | 2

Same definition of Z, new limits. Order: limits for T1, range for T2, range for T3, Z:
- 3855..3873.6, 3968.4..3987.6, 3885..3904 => 1.05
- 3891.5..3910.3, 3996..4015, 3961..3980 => 1.05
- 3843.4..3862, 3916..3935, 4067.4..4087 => 1.01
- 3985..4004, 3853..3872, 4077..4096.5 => 0.95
